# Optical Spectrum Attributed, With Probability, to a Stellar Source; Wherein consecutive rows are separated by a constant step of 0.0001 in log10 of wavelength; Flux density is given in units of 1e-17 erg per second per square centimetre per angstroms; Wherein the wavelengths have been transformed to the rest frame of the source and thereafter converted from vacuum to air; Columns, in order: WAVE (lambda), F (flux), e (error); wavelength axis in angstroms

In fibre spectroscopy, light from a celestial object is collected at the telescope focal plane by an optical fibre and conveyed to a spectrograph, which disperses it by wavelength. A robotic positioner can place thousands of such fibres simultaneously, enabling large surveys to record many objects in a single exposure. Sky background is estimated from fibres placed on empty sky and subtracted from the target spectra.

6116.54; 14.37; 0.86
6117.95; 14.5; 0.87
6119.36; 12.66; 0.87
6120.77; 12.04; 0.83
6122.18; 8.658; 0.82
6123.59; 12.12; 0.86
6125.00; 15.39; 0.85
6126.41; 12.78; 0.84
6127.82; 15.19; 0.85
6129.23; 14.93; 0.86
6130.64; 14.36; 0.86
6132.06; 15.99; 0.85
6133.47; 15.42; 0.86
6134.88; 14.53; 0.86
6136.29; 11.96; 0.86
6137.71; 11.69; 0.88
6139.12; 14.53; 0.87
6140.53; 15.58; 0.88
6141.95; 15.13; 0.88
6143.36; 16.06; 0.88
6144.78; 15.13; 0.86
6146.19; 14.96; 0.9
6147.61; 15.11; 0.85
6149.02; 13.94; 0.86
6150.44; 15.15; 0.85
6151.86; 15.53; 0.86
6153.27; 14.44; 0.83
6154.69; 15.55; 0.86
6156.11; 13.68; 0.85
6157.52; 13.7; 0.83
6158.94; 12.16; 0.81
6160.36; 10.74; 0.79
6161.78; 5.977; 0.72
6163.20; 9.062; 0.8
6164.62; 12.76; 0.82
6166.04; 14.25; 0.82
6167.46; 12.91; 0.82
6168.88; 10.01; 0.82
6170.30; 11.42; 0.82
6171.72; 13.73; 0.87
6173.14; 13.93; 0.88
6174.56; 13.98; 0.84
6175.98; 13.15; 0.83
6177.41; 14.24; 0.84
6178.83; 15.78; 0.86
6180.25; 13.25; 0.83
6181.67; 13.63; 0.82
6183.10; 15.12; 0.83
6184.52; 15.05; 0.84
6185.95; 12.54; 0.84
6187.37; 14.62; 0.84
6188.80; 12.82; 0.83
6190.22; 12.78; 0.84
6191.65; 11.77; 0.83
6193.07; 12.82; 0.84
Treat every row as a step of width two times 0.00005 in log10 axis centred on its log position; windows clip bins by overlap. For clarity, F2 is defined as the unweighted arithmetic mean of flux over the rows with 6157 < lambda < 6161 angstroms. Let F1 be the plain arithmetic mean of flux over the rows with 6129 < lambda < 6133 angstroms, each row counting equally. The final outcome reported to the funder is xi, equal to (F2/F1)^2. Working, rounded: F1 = 15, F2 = 12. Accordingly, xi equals 0.7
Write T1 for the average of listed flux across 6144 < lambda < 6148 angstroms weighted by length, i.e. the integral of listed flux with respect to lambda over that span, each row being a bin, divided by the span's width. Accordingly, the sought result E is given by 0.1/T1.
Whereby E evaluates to 0.0066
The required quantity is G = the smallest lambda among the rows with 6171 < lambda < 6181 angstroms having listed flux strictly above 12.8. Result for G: 6171.72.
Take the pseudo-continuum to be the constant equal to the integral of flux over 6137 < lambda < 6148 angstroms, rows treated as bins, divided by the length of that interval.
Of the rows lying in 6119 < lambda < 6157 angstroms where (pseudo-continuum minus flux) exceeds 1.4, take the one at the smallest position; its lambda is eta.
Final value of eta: 6119.36 angstroms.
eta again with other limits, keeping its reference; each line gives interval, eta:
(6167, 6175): 6167.46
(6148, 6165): 6158.94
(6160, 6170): 6160.36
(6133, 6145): 6136.29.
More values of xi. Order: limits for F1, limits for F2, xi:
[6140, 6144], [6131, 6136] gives 1.0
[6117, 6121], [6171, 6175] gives 1.1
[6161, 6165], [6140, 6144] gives 2.8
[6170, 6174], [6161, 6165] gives 0.5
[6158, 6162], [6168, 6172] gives 1.5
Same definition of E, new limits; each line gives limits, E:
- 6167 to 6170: 0.0088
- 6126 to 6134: 0.0067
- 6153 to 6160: 0.0073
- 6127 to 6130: 0.0067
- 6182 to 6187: 0.0070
